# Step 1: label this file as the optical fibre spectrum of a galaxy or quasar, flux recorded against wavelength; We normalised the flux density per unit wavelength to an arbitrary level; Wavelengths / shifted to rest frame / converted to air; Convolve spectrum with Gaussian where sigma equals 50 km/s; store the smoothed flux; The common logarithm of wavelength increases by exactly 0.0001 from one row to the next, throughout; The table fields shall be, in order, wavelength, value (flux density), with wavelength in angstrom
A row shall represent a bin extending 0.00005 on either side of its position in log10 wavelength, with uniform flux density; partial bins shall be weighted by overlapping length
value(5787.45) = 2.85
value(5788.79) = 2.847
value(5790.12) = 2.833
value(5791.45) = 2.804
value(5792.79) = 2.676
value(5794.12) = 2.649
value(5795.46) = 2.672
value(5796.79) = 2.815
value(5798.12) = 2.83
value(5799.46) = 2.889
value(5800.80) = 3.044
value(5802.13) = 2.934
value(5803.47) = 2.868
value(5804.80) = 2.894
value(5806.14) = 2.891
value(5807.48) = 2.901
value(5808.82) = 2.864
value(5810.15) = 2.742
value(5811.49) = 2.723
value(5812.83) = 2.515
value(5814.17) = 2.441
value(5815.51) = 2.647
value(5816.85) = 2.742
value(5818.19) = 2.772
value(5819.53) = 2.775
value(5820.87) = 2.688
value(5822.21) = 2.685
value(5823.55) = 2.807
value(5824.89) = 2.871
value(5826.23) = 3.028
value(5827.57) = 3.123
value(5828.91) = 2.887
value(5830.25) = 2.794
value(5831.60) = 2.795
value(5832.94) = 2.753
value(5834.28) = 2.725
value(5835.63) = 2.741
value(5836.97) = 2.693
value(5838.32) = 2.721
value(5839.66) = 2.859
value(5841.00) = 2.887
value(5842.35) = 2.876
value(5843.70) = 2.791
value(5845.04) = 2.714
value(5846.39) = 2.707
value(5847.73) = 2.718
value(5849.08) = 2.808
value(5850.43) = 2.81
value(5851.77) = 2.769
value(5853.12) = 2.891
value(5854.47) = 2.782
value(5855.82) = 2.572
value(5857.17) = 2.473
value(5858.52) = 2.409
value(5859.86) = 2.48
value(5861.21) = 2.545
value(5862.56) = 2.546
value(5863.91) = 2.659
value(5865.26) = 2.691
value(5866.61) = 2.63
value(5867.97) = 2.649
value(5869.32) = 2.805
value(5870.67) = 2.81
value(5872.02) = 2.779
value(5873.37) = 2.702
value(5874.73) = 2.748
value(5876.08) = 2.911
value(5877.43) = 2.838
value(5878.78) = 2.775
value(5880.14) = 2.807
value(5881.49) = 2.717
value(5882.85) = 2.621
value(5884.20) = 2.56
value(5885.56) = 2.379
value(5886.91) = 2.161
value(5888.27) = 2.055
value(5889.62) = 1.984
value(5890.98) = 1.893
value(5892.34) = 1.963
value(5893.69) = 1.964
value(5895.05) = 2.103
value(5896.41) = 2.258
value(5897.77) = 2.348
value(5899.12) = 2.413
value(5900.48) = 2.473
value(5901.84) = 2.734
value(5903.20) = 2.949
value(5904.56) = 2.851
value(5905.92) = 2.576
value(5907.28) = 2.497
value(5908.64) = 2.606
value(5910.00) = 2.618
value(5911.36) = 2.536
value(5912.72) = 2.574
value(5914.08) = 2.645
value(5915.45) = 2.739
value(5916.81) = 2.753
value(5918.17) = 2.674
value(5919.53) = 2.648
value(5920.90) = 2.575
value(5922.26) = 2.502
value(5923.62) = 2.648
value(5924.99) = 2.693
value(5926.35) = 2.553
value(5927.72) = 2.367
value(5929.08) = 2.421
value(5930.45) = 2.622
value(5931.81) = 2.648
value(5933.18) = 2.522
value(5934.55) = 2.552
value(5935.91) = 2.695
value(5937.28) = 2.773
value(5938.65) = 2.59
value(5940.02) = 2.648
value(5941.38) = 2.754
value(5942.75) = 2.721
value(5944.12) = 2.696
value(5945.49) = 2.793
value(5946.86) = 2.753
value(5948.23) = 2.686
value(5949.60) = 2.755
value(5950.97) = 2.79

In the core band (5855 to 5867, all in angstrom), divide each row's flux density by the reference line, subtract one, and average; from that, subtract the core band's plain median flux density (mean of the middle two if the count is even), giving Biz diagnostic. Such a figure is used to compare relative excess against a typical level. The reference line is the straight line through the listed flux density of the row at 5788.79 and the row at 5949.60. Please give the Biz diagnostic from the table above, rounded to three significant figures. -2.63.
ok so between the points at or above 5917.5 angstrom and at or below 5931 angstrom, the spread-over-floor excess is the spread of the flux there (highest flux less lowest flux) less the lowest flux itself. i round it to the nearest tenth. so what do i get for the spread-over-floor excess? -2.0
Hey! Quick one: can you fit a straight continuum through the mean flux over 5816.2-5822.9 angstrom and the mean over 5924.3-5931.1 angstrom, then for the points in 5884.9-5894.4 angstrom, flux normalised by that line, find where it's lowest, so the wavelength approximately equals 5890.98 angstrom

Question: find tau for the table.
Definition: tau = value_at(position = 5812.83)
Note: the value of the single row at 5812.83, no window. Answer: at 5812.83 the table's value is 2.515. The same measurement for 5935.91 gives 2.695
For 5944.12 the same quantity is 2.696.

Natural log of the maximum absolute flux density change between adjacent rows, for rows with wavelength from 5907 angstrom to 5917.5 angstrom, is -2.22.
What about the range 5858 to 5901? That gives -1.52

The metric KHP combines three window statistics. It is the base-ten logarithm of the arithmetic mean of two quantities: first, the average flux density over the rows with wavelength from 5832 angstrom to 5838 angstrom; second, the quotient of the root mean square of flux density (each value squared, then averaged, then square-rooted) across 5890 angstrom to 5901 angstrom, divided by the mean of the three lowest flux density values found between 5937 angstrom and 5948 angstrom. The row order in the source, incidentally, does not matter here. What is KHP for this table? 0.250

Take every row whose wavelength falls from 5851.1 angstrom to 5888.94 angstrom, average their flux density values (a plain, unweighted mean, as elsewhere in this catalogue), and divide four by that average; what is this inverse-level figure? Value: 1.52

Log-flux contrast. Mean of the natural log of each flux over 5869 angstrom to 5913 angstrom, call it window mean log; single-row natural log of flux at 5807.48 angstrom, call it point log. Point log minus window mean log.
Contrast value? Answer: 0.15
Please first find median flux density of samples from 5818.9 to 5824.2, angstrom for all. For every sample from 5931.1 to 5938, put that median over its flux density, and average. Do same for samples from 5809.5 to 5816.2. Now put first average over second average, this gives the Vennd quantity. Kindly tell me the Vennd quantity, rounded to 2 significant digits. 0.99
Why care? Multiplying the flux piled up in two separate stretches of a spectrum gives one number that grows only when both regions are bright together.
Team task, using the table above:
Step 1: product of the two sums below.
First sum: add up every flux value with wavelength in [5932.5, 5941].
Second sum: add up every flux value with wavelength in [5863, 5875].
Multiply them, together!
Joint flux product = 386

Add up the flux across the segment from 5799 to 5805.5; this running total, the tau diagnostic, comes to 14.6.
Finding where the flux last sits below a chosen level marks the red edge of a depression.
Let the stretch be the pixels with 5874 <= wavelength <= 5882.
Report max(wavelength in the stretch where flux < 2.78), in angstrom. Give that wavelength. 5881.49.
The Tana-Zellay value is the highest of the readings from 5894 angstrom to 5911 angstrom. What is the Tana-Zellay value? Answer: 2.949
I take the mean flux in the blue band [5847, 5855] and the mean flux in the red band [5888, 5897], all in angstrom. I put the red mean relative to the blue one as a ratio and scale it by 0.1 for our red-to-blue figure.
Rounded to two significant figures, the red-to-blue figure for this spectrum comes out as 0.073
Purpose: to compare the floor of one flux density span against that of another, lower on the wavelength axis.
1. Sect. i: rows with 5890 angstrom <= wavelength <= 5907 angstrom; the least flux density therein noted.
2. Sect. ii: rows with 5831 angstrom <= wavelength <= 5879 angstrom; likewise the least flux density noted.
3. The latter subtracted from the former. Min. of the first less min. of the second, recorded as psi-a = -0.52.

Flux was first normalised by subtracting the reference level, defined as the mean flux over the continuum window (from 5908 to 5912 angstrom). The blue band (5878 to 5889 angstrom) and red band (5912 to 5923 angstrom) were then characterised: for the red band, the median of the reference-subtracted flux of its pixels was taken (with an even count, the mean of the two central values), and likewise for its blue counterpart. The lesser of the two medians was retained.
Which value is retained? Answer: 0.00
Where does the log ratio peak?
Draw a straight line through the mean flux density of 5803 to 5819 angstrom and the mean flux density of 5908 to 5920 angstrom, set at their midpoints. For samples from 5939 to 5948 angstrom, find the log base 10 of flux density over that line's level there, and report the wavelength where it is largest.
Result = 5945.49 angstrom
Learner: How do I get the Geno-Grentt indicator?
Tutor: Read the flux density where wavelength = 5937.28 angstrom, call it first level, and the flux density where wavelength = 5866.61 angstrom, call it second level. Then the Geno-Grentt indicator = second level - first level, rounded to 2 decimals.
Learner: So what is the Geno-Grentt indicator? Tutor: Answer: -0.14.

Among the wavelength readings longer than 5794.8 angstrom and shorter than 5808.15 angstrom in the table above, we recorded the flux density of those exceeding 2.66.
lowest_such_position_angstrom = 5795.46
